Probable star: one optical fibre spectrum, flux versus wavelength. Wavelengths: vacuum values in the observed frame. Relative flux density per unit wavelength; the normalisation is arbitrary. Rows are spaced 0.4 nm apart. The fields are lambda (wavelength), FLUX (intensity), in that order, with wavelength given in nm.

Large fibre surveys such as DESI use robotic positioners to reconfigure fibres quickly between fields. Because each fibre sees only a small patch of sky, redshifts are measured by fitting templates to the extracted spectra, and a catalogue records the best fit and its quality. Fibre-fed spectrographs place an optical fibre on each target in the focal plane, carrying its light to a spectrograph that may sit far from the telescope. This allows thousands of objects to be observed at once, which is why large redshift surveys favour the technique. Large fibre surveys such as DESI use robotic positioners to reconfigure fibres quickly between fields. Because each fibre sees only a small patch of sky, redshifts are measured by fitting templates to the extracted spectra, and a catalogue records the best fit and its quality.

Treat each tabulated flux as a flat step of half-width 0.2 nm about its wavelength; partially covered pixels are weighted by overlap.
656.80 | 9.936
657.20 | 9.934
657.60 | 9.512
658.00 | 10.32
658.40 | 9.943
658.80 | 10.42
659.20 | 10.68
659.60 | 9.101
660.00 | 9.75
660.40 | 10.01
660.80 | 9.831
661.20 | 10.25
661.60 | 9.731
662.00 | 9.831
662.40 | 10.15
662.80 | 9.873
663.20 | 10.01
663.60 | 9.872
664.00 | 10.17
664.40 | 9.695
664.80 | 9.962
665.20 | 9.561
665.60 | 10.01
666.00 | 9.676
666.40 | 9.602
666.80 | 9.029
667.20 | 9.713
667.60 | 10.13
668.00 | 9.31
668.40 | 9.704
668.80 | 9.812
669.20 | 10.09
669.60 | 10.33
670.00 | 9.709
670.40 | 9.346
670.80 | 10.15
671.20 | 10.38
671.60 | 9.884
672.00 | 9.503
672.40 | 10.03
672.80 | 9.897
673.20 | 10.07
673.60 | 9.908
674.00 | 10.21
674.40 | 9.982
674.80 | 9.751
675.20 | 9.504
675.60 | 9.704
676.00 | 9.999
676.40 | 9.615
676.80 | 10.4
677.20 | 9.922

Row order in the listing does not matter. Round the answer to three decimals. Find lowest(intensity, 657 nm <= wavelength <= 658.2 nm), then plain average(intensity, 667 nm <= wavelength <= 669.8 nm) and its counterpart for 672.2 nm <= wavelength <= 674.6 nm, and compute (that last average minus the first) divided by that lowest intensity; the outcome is 0.015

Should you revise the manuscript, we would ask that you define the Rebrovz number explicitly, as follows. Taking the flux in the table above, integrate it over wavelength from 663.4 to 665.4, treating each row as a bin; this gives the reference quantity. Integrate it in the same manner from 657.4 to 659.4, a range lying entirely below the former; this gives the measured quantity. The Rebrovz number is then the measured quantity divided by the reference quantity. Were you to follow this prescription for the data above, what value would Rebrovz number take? 1.03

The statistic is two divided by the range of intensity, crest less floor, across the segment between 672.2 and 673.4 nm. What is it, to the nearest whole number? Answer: 12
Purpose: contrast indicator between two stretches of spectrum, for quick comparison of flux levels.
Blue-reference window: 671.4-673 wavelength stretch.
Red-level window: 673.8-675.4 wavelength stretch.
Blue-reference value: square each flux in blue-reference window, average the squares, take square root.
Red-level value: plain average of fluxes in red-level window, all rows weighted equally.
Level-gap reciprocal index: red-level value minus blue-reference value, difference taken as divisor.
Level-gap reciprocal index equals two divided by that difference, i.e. 64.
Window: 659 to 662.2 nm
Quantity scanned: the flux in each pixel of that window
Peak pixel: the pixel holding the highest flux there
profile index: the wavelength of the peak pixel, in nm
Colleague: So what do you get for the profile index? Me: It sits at 659.20 nm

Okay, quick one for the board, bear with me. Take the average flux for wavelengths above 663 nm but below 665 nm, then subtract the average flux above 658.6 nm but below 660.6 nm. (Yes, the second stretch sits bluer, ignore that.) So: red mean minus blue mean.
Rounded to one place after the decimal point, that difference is -0.1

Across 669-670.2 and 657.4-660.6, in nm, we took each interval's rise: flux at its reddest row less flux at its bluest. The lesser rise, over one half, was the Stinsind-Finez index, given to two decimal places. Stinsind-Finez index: -0.76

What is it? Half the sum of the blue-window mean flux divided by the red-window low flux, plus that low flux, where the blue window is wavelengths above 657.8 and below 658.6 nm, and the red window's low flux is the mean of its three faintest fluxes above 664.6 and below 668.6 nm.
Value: 5.19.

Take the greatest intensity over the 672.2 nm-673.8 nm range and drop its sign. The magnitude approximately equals 10.1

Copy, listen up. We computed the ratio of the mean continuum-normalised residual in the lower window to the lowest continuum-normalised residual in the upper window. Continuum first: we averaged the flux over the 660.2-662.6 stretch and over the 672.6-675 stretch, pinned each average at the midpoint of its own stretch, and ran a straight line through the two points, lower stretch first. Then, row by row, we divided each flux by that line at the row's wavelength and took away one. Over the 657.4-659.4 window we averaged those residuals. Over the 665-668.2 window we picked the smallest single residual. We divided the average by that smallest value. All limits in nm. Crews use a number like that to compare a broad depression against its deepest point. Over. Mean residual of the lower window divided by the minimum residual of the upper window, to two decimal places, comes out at -0.22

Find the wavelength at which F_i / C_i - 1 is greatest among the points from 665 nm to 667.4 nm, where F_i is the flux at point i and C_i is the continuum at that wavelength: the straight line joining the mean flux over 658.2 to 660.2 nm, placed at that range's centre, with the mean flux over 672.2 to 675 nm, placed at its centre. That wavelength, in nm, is 665.60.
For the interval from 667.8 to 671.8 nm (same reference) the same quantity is 671.20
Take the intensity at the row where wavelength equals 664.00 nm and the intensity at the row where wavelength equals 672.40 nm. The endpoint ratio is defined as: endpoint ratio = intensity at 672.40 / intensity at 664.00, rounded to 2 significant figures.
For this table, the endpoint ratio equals 0.99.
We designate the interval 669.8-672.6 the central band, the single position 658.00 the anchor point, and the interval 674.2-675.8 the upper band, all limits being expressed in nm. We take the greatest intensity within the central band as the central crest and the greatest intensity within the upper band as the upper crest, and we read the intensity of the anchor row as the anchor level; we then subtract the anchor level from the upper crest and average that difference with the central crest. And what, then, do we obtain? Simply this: 5.0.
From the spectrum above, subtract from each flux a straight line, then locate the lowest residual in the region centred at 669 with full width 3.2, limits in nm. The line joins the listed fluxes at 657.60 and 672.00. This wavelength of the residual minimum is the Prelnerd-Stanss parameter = 668.00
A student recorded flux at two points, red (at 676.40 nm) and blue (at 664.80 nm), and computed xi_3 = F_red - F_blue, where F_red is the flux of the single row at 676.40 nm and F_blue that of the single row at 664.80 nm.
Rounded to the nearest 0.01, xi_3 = -0.35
